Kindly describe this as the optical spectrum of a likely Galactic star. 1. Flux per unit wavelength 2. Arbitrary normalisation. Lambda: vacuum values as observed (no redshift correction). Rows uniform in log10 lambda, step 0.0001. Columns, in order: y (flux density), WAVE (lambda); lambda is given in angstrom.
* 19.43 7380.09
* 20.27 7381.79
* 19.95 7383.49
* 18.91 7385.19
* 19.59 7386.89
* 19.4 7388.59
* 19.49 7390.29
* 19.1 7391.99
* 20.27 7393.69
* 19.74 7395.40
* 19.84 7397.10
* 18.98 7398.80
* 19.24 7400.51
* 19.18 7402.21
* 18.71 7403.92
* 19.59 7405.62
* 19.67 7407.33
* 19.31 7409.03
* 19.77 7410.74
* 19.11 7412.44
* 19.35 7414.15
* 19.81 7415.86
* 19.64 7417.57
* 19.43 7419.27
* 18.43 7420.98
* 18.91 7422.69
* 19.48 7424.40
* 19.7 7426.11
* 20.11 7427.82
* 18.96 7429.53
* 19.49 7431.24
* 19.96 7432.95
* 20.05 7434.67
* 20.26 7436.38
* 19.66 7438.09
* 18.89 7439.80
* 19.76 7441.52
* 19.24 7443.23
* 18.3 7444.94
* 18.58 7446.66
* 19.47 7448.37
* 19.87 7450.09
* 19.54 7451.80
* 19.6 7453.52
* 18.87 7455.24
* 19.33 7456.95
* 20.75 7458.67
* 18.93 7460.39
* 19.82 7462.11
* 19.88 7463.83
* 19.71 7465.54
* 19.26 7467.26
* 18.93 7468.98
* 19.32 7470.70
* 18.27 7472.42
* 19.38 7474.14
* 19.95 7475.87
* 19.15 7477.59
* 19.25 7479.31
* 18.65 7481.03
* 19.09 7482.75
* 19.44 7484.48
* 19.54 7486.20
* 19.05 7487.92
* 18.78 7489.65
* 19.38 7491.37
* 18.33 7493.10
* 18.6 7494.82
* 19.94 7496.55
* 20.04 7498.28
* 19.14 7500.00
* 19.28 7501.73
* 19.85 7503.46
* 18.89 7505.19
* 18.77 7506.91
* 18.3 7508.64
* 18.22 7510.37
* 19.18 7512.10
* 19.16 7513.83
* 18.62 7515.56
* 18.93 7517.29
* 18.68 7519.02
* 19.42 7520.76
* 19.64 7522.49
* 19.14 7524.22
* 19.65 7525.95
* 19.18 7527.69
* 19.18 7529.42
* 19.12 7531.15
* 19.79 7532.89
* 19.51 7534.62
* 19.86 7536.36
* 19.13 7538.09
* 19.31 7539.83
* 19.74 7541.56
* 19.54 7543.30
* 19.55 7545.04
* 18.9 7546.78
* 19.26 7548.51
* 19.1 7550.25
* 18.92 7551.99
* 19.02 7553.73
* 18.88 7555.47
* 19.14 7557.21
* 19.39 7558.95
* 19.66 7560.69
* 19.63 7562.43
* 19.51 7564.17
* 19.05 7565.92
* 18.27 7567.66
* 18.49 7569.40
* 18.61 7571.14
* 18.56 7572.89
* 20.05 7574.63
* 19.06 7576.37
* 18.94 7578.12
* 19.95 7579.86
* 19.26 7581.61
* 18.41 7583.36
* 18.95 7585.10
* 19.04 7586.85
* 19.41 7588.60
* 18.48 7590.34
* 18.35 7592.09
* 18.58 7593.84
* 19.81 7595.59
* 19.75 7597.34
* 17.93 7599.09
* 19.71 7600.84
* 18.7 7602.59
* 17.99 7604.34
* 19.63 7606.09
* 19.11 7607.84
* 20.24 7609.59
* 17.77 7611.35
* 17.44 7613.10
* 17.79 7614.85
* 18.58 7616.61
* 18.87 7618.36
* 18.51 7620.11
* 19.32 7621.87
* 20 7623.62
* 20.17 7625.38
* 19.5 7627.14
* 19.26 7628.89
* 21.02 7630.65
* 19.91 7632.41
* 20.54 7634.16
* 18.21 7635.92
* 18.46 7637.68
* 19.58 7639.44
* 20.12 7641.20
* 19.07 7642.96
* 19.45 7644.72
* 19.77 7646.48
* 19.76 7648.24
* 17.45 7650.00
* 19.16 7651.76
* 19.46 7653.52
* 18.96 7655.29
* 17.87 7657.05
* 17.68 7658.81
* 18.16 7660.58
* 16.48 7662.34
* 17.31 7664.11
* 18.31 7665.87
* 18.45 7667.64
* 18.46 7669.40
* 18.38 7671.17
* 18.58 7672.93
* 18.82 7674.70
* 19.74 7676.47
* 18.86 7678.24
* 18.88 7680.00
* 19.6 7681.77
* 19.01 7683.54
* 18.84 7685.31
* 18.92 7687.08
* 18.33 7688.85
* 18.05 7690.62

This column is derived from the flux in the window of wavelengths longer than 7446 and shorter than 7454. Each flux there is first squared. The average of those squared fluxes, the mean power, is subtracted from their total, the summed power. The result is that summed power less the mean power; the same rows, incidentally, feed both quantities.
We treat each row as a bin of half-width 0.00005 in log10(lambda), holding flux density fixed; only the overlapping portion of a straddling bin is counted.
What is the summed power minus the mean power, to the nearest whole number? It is 1508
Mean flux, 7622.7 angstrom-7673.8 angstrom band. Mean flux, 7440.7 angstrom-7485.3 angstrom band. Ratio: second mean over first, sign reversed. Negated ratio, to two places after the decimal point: -1.02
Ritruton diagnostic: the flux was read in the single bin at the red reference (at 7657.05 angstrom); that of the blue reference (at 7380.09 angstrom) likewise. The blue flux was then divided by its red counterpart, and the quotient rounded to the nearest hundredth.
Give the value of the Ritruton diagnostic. 1.09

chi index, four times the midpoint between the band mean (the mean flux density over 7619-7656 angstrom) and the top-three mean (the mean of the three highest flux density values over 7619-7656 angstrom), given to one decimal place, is 80.0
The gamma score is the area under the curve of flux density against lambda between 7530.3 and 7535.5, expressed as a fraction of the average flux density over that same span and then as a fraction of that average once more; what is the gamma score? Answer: 0.267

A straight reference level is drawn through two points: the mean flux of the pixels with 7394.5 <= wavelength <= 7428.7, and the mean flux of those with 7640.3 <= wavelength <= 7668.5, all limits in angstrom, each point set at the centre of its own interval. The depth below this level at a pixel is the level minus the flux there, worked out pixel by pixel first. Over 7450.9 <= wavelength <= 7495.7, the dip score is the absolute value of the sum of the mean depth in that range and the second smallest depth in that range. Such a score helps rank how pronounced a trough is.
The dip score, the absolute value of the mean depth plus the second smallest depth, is 0.83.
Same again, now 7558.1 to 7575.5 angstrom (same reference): 1.00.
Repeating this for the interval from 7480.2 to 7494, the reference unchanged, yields 0.17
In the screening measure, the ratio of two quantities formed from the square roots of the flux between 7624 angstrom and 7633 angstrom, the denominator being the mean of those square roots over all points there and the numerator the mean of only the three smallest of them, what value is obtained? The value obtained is 0.990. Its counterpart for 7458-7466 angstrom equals 0.992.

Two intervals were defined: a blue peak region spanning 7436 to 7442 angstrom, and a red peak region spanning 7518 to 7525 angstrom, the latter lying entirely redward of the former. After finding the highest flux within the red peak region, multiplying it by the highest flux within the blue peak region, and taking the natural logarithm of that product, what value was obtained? 5.99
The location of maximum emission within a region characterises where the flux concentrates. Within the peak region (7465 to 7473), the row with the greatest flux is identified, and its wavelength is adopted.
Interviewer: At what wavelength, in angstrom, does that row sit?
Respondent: 7465.54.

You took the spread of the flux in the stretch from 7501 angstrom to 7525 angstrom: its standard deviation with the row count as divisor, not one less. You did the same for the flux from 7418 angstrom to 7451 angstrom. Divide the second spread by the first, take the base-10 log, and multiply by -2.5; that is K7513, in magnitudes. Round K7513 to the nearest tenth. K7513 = -0.2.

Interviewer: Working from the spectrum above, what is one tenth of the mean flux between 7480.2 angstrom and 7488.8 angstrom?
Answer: 1.92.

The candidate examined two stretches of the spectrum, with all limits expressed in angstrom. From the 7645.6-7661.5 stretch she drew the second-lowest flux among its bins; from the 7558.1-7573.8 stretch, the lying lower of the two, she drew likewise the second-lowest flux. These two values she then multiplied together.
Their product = 327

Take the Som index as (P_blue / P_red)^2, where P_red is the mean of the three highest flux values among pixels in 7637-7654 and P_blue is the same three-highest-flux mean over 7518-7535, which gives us 0.98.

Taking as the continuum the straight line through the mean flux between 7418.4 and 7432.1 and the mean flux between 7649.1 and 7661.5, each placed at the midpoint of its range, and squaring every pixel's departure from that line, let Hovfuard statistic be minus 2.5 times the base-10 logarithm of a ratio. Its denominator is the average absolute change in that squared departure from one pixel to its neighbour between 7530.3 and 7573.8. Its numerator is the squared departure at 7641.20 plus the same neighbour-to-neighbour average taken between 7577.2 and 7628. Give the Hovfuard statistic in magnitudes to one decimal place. -2.8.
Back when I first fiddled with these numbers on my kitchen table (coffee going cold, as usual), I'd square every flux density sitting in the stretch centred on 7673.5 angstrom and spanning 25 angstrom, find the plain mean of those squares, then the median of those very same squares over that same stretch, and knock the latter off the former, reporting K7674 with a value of -5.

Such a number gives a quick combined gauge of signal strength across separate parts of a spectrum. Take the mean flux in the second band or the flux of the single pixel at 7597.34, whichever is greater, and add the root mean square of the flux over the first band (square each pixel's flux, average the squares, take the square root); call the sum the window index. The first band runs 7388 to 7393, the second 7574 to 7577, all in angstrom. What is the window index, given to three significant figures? 39.1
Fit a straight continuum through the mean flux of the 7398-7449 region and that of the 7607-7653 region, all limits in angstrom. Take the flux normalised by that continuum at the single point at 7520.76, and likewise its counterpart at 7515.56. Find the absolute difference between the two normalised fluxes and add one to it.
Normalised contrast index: 1.04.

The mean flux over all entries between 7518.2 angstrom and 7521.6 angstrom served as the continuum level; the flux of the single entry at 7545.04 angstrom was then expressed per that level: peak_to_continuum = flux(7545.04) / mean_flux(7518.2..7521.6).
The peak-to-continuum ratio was 1.03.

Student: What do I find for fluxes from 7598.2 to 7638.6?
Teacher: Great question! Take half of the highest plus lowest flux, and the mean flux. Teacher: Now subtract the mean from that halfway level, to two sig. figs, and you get 0.16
